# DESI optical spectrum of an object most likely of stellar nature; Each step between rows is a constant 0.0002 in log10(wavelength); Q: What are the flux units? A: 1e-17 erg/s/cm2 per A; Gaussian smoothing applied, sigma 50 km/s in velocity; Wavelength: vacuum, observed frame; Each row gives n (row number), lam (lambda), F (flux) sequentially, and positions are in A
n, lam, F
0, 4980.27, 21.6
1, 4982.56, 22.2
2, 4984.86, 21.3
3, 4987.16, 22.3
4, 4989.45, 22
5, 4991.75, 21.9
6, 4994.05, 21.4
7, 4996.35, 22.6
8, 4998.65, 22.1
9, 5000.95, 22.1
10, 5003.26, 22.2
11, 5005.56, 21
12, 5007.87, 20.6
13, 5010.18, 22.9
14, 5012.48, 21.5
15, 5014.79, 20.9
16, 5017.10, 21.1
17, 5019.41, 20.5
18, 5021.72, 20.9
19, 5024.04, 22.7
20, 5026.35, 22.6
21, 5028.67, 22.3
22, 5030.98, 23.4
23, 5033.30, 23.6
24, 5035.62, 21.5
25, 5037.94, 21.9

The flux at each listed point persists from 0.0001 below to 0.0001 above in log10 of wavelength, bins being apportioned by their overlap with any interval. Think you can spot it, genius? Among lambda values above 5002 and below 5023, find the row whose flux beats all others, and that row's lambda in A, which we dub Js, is 5010.18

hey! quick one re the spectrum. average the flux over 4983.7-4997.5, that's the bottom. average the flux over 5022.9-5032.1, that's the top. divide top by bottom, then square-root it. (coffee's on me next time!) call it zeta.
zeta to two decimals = 1.02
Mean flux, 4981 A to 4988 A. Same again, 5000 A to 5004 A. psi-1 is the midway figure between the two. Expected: 22.0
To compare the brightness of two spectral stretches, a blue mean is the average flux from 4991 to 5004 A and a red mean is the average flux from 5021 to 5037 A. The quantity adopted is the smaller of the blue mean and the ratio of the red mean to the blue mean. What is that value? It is 1.02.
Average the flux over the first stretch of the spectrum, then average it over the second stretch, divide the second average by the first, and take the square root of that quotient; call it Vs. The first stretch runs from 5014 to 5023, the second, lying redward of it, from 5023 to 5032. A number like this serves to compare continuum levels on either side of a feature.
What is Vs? 1.04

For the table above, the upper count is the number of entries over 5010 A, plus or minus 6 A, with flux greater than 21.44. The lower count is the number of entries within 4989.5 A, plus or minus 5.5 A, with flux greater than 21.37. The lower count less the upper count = 2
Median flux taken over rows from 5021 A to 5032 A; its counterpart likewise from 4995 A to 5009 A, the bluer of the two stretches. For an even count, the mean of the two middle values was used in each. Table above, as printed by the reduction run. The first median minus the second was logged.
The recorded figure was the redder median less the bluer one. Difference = 0.5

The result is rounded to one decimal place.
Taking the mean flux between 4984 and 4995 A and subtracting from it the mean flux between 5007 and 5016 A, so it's 0.3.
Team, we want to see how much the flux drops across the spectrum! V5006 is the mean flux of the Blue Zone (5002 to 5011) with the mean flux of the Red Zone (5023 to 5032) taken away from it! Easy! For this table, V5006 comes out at -1.1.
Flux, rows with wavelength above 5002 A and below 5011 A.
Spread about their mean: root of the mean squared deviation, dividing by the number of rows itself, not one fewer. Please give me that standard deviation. 0.92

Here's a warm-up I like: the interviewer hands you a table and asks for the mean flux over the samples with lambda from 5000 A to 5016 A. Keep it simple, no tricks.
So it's 21.6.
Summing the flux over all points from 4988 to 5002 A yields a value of 132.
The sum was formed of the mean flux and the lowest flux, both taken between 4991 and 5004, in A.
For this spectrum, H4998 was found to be 43.4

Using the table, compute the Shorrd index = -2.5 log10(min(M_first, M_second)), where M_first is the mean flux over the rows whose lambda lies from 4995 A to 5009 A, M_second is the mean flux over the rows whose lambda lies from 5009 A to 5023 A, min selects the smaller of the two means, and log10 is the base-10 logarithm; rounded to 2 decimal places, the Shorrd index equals -3.32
